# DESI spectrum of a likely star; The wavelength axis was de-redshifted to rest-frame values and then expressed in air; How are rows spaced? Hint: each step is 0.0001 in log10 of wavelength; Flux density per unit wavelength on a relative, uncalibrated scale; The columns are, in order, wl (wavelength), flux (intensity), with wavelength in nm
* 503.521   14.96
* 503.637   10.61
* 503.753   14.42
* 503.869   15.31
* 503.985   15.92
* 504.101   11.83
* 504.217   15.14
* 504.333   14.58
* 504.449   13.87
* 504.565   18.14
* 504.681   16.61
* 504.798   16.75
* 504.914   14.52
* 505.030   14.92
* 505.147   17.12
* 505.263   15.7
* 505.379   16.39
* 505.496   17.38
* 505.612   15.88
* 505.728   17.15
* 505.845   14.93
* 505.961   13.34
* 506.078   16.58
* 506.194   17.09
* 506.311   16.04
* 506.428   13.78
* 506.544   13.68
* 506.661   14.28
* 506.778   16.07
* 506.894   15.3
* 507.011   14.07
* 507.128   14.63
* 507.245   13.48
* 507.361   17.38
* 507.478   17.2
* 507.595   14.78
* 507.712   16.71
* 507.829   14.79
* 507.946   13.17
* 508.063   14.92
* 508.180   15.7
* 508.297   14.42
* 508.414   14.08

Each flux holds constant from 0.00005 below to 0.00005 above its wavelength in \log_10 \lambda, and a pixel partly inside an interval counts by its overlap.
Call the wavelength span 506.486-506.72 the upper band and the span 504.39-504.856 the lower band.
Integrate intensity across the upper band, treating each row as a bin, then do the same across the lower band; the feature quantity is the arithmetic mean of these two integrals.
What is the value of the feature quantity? 5.4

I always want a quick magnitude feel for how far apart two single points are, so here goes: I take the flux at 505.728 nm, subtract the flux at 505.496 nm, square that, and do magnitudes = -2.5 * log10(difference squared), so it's 3.2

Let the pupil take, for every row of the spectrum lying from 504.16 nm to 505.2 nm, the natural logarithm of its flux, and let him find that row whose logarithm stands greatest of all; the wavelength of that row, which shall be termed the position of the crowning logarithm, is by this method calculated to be 504.565 nm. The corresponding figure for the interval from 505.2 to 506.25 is 505.496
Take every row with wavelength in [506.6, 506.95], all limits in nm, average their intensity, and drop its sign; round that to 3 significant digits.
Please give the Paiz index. 15.2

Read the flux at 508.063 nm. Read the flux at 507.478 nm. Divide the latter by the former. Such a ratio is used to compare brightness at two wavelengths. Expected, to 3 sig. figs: 1.15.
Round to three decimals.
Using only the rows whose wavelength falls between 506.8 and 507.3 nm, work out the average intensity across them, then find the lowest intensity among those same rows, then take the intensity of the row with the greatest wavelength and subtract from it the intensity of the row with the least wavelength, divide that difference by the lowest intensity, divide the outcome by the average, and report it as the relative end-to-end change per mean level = -0.009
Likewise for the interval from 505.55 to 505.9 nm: -0.004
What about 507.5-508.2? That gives 0.005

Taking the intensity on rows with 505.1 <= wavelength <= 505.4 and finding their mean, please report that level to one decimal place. 16.4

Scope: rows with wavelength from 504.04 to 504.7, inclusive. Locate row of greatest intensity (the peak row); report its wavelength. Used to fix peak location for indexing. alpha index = 504.565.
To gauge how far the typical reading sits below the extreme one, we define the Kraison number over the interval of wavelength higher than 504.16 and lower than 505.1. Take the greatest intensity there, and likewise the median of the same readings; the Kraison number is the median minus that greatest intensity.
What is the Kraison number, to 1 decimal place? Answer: -3.1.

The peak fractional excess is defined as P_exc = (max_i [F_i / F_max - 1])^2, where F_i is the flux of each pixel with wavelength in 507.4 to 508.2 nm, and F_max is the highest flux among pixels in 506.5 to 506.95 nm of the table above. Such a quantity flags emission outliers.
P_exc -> 0.0049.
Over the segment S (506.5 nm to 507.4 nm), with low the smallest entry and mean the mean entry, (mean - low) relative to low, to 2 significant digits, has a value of 0.10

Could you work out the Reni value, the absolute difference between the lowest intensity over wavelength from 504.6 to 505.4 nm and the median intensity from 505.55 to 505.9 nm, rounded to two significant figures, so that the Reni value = 1.4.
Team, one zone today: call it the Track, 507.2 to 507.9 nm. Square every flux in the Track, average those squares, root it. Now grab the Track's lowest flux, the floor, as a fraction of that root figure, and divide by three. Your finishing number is 0.285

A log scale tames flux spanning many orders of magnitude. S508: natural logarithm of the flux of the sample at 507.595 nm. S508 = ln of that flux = 2.69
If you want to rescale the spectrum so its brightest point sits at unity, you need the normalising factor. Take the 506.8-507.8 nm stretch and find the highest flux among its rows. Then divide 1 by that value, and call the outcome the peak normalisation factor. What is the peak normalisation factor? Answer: 0.0575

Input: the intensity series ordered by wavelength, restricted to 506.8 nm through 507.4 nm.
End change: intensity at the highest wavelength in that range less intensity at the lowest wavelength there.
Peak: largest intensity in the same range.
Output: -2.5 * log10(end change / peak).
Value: 2.3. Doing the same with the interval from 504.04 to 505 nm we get 2.1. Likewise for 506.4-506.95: 2.6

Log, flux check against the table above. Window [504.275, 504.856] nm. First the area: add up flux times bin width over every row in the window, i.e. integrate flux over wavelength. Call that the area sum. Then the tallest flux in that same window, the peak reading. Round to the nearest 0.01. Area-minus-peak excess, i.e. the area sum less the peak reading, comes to -8.85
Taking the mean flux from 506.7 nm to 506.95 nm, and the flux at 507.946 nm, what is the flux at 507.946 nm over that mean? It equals 0.84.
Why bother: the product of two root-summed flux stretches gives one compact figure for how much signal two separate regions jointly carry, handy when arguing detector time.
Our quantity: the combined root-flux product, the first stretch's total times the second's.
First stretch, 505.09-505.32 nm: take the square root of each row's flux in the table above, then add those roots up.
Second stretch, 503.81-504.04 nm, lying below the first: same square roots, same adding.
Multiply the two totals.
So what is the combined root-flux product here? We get 64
